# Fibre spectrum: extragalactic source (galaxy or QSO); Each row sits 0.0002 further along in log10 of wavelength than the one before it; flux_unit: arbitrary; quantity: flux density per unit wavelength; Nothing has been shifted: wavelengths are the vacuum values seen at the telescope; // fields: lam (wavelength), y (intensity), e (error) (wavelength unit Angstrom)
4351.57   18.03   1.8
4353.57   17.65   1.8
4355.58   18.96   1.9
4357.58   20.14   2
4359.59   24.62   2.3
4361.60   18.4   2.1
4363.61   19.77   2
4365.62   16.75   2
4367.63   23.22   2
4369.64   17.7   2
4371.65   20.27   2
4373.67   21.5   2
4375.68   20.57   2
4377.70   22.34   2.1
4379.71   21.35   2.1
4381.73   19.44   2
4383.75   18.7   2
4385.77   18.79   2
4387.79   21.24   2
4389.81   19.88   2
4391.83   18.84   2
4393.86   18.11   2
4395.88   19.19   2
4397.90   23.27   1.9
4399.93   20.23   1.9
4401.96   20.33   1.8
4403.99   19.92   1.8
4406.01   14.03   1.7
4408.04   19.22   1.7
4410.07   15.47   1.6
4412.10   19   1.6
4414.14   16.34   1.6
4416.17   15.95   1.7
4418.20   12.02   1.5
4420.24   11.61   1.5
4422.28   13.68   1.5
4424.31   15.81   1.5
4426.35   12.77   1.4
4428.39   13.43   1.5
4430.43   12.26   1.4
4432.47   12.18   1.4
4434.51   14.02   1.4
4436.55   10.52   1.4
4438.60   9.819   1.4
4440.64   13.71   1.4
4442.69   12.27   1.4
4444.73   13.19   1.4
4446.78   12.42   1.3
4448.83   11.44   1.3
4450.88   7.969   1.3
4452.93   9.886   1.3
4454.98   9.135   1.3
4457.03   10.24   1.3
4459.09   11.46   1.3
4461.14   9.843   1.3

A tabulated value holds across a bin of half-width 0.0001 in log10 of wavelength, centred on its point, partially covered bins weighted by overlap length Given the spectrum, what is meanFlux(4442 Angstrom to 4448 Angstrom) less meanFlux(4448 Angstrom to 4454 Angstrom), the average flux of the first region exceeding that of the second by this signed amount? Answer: 2.9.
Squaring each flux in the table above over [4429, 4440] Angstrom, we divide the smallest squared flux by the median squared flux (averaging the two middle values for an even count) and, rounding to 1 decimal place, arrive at 0.6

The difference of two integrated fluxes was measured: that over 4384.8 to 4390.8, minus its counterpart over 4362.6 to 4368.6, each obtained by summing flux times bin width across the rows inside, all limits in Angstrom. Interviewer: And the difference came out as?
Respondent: 1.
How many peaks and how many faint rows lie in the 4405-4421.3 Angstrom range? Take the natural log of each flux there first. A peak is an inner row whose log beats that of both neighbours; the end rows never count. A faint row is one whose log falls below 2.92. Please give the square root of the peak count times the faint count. 3.5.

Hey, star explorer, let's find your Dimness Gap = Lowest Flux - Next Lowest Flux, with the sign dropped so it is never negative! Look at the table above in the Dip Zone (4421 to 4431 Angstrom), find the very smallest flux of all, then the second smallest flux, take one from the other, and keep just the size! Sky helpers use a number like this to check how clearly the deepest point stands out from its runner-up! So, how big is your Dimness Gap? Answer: 0.51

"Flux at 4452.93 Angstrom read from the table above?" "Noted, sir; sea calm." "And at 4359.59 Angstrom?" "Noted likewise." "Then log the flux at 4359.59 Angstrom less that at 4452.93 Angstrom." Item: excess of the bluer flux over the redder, 15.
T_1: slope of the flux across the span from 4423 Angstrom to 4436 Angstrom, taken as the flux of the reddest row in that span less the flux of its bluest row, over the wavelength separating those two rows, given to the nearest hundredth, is -0.18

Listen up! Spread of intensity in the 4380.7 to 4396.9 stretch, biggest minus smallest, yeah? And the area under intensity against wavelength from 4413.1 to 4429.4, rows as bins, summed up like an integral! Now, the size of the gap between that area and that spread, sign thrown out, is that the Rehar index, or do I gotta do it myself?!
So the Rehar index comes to 224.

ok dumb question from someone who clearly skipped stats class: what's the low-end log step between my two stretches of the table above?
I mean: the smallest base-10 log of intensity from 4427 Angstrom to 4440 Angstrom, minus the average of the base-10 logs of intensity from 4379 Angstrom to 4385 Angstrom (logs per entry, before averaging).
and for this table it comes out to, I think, -0.30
